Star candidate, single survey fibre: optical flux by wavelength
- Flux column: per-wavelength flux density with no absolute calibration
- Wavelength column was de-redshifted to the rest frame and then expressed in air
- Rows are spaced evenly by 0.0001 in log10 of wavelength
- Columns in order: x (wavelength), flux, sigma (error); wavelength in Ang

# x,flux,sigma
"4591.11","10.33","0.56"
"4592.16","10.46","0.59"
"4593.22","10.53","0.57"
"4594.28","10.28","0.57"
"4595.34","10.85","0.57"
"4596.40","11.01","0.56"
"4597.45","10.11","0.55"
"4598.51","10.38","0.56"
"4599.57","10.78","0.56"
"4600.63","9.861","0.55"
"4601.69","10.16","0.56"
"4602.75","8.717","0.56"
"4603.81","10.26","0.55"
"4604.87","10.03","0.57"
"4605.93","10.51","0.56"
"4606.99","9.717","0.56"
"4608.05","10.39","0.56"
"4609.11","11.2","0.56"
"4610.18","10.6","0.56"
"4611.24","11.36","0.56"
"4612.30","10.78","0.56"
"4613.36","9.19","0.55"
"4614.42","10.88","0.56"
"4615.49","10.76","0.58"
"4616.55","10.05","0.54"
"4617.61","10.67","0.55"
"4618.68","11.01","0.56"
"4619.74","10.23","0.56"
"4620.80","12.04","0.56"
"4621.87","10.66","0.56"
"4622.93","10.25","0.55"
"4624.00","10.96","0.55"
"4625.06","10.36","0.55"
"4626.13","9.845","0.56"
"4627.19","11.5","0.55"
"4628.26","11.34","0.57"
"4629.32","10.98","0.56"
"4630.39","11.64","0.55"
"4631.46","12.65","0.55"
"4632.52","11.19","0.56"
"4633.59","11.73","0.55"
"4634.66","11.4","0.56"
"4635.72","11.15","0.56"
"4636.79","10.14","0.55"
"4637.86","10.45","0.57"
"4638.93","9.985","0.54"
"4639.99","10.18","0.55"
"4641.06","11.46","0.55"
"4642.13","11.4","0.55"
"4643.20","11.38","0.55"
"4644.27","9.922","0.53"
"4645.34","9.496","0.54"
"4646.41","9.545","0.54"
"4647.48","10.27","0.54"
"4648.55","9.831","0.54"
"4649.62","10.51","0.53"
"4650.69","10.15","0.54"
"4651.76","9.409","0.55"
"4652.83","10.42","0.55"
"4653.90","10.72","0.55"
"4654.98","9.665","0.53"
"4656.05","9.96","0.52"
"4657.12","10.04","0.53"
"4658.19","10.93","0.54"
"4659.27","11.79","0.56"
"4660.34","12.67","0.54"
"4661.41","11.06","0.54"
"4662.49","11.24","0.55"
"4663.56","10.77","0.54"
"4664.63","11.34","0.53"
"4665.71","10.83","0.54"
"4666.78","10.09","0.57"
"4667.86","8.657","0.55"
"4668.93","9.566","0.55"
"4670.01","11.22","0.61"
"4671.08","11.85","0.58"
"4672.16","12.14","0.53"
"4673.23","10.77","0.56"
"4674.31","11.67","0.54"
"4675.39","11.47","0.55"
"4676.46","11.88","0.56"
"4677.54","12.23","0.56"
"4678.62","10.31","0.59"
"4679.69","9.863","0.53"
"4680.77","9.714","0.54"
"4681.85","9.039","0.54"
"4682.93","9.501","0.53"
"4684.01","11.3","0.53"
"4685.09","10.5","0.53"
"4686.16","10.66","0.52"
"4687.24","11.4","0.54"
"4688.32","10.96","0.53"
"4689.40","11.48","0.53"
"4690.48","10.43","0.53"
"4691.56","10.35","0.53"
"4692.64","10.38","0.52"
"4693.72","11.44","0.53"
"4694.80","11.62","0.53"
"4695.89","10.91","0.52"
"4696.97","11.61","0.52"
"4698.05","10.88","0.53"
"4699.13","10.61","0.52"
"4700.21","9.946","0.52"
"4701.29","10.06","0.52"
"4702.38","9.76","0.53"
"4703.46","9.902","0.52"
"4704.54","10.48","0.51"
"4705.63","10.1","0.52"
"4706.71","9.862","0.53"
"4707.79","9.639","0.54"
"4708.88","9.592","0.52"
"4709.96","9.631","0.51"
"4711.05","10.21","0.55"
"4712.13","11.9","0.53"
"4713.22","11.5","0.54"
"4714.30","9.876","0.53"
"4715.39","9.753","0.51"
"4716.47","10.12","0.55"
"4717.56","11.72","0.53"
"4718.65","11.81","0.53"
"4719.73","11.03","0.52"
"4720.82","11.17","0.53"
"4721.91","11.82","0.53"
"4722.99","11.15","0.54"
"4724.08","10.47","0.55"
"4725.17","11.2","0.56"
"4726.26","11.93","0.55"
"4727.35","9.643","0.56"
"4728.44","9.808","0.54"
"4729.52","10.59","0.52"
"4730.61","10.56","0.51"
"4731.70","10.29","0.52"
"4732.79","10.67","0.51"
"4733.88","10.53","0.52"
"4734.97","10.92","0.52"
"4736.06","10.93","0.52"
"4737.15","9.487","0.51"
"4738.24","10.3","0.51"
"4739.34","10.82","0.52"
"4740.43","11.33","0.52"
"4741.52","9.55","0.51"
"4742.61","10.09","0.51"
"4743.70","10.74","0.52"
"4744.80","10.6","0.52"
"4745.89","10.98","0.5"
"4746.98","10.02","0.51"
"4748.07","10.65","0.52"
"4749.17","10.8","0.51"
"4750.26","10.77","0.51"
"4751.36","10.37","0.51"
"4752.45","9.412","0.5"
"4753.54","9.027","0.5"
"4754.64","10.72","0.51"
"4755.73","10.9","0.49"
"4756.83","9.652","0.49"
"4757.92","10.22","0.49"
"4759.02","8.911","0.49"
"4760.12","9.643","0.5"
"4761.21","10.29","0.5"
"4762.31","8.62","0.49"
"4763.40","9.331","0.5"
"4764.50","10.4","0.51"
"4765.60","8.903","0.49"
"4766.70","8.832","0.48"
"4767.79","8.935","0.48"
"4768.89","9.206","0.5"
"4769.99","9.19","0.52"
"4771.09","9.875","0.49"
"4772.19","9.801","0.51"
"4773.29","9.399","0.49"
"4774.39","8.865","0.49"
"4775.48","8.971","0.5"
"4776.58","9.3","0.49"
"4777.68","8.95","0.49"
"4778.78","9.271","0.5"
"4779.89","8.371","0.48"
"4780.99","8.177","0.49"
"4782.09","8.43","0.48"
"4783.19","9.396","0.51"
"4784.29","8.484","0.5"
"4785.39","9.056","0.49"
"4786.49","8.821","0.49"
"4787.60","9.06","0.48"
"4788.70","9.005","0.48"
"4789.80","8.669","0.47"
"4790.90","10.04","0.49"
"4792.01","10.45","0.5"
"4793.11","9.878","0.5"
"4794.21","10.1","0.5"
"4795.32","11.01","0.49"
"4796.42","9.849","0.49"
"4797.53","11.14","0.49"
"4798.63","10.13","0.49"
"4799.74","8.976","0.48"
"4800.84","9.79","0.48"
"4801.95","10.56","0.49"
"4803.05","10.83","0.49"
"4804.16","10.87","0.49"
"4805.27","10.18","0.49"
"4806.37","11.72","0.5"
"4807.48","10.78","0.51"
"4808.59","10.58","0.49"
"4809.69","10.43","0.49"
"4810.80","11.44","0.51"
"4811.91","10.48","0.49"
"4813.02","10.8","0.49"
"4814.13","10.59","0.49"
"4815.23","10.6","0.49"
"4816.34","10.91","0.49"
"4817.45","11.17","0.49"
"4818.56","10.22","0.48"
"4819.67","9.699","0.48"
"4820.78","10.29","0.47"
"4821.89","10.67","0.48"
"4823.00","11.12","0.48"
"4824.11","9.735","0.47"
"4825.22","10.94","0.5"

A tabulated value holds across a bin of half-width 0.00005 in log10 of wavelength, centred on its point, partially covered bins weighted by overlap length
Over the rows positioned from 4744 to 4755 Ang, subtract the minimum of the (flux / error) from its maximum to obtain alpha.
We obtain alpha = 3.9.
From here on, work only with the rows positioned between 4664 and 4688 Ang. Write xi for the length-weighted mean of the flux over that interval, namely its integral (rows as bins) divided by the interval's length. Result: 10.7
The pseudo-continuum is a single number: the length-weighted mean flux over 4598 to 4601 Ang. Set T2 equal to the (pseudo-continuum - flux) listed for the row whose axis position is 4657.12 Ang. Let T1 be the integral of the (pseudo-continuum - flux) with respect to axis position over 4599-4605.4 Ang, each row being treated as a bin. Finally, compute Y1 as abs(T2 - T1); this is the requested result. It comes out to 2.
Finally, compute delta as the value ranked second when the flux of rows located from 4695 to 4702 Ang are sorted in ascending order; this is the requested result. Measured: 10.06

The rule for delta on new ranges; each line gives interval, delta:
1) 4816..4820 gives 10.22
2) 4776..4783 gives 8.371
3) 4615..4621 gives 10.23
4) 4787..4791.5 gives 9.005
